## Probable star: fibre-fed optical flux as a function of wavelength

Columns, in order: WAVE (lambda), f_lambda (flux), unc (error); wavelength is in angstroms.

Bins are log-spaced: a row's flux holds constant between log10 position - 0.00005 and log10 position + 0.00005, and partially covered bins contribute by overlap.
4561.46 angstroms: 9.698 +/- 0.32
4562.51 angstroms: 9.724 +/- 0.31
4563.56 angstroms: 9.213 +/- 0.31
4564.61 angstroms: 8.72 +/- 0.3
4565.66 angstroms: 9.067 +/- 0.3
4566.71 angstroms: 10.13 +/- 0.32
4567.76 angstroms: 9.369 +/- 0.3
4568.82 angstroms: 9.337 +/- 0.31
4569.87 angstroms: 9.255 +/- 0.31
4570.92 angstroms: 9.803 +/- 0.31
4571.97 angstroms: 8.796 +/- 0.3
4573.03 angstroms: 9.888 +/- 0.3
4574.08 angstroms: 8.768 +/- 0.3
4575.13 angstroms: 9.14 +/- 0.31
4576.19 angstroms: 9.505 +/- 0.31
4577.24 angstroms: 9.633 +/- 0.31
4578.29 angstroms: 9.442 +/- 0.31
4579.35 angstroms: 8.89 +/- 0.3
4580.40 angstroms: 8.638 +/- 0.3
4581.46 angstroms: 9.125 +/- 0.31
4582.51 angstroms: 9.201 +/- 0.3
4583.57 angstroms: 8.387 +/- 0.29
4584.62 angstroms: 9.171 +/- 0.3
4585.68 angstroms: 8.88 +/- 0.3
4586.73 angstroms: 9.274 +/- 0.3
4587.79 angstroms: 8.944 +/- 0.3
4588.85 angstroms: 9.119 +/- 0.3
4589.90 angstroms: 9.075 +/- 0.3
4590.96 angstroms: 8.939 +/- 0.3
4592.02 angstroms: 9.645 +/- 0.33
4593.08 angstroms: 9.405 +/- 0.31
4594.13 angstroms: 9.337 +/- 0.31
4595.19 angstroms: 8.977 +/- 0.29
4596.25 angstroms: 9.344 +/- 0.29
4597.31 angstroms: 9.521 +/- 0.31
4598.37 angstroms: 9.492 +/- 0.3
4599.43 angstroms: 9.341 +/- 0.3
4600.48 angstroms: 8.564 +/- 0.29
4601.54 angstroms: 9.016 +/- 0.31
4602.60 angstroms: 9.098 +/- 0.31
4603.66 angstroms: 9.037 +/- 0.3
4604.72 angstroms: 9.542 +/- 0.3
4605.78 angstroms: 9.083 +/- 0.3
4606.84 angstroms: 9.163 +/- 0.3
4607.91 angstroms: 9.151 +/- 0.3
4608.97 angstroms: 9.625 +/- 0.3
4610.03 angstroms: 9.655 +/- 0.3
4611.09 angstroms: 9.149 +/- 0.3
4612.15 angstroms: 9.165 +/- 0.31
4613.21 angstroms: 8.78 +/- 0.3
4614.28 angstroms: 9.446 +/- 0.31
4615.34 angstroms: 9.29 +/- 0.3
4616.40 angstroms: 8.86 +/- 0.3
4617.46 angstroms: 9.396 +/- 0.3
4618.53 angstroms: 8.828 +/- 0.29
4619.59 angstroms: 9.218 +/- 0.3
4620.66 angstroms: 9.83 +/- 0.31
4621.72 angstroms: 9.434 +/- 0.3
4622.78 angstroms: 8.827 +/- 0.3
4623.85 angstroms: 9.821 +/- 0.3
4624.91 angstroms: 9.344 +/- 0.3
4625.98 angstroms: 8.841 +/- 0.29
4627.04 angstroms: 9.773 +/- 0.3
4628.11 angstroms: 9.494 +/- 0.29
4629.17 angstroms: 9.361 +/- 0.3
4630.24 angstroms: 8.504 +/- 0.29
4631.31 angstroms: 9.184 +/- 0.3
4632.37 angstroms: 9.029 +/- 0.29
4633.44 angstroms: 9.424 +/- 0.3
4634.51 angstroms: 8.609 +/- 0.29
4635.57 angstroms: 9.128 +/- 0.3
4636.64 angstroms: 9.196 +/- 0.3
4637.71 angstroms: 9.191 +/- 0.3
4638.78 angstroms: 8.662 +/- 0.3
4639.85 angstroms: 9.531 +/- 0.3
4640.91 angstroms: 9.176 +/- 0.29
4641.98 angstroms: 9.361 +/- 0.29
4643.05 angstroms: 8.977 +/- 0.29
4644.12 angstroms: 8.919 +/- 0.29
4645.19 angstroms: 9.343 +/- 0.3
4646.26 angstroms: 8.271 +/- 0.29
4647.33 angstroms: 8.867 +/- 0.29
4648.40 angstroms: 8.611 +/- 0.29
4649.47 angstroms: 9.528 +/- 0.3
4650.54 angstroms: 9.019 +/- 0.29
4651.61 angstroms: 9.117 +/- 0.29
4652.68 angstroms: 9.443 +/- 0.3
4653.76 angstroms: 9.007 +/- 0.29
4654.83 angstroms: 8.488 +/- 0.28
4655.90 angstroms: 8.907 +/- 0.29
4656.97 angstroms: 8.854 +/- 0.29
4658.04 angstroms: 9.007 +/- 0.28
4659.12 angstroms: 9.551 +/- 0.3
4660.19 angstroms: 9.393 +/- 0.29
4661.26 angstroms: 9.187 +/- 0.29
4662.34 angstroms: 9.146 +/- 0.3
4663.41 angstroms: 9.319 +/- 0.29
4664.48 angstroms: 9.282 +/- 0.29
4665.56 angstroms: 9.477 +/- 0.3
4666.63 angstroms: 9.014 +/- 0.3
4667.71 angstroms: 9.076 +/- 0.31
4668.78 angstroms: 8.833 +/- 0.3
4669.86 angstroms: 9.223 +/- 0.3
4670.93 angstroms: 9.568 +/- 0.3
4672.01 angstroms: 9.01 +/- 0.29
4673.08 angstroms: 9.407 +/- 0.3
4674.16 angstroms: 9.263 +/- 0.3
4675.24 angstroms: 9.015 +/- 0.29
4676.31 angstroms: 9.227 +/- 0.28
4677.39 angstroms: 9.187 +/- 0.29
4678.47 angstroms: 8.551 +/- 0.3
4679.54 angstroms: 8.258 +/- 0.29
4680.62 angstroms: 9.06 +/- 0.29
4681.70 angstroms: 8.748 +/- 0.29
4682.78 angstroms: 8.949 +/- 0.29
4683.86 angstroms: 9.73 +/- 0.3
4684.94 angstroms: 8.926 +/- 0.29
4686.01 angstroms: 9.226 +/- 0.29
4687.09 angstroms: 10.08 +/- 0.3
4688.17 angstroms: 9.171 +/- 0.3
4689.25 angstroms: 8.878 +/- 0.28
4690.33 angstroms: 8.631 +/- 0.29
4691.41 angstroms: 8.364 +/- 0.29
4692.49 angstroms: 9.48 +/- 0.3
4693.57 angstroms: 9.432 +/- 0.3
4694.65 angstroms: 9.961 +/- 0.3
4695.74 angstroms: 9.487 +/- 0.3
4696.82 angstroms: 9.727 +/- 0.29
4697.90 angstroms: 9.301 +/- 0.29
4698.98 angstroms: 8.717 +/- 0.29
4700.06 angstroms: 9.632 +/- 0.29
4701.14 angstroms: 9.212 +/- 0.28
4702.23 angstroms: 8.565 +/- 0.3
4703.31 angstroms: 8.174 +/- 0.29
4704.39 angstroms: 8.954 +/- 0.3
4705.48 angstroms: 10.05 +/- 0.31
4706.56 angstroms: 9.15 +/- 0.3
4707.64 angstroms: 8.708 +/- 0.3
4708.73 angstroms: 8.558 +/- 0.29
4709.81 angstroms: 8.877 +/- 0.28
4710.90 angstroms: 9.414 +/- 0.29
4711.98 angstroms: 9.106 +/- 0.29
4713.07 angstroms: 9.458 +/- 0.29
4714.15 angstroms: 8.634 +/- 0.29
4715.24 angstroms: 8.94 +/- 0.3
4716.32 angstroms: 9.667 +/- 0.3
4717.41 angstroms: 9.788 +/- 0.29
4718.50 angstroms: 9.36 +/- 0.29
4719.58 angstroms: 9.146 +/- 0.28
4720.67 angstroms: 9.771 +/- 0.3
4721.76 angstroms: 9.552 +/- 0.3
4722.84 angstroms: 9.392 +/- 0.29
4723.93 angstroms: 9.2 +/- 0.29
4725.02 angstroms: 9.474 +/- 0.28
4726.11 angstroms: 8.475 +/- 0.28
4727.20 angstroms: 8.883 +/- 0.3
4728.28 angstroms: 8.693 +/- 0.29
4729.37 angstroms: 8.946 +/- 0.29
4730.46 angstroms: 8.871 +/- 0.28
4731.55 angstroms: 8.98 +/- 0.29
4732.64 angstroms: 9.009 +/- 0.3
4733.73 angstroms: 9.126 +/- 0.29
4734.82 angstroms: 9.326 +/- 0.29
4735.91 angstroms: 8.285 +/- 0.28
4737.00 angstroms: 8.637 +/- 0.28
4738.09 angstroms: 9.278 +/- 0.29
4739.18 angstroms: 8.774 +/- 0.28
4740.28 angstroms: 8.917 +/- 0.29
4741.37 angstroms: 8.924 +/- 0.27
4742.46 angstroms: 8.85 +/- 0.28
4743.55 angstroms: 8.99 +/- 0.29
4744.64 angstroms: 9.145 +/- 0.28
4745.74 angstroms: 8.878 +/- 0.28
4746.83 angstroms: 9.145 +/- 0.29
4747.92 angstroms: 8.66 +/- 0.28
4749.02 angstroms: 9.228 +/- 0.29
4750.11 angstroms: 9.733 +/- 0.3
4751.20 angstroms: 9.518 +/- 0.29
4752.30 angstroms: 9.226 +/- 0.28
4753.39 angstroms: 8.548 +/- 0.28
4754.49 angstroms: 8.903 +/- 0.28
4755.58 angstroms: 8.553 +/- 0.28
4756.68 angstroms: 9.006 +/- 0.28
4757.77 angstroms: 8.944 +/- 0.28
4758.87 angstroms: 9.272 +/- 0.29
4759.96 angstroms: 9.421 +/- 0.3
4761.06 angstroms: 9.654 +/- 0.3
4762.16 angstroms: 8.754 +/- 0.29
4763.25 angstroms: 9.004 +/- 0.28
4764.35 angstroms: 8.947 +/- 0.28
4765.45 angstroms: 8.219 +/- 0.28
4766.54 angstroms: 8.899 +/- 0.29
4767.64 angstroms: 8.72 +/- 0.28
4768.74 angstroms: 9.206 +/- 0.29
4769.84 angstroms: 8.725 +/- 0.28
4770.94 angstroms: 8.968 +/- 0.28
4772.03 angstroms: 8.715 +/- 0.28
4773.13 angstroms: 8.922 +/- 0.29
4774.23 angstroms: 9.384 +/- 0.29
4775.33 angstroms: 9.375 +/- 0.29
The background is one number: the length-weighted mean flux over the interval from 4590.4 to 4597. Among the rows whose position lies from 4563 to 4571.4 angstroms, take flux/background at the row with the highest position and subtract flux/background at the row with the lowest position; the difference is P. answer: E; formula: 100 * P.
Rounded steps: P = 0.06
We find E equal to 6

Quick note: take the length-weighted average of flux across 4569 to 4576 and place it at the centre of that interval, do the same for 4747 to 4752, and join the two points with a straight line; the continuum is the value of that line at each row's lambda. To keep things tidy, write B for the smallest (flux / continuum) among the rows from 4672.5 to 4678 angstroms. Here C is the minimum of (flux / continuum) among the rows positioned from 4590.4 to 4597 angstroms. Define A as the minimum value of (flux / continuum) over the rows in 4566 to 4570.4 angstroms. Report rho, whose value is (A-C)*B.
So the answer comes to 0.033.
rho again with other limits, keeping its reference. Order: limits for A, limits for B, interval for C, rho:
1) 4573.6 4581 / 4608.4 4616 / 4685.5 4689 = -0.056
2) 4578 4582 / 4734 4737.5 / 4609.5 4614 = -0.014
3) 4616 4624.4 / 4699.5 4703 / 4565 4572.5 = 0.004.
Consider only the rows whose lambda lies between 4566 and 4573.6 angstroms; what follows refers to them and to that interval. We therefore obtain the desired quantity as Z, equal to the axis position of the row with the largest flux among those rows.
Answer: 4566.71 angstroms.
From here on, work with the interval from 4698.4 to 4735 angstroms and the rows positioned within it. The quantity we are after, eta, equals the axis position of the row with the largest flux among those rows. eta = 4705.48 angstroms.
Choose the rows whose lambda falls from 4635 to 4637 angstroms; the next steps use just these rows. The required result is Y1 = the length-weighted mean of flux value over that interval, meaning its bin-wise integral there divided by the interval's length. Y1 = 9.2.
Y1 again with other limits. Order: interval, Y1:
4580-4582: 8.9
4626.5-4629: 9.6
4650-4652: 9.1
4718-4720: 9.3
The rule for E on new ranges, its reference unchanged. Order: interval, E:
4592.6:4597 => -1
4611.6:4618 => 2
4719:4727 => -7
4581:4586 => -3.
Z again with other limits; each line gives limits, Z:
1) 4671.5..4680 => 4673.08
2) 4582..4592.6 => 4592.02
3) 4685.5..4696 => 4687.09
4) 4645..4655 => 4649.47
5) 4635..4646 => 4639.85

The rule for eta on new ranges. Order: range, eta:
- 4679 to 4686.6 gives 4683.86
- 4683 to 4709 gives 4687.09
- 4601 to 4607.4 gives 4604.72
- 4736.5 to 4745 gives 4738.09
